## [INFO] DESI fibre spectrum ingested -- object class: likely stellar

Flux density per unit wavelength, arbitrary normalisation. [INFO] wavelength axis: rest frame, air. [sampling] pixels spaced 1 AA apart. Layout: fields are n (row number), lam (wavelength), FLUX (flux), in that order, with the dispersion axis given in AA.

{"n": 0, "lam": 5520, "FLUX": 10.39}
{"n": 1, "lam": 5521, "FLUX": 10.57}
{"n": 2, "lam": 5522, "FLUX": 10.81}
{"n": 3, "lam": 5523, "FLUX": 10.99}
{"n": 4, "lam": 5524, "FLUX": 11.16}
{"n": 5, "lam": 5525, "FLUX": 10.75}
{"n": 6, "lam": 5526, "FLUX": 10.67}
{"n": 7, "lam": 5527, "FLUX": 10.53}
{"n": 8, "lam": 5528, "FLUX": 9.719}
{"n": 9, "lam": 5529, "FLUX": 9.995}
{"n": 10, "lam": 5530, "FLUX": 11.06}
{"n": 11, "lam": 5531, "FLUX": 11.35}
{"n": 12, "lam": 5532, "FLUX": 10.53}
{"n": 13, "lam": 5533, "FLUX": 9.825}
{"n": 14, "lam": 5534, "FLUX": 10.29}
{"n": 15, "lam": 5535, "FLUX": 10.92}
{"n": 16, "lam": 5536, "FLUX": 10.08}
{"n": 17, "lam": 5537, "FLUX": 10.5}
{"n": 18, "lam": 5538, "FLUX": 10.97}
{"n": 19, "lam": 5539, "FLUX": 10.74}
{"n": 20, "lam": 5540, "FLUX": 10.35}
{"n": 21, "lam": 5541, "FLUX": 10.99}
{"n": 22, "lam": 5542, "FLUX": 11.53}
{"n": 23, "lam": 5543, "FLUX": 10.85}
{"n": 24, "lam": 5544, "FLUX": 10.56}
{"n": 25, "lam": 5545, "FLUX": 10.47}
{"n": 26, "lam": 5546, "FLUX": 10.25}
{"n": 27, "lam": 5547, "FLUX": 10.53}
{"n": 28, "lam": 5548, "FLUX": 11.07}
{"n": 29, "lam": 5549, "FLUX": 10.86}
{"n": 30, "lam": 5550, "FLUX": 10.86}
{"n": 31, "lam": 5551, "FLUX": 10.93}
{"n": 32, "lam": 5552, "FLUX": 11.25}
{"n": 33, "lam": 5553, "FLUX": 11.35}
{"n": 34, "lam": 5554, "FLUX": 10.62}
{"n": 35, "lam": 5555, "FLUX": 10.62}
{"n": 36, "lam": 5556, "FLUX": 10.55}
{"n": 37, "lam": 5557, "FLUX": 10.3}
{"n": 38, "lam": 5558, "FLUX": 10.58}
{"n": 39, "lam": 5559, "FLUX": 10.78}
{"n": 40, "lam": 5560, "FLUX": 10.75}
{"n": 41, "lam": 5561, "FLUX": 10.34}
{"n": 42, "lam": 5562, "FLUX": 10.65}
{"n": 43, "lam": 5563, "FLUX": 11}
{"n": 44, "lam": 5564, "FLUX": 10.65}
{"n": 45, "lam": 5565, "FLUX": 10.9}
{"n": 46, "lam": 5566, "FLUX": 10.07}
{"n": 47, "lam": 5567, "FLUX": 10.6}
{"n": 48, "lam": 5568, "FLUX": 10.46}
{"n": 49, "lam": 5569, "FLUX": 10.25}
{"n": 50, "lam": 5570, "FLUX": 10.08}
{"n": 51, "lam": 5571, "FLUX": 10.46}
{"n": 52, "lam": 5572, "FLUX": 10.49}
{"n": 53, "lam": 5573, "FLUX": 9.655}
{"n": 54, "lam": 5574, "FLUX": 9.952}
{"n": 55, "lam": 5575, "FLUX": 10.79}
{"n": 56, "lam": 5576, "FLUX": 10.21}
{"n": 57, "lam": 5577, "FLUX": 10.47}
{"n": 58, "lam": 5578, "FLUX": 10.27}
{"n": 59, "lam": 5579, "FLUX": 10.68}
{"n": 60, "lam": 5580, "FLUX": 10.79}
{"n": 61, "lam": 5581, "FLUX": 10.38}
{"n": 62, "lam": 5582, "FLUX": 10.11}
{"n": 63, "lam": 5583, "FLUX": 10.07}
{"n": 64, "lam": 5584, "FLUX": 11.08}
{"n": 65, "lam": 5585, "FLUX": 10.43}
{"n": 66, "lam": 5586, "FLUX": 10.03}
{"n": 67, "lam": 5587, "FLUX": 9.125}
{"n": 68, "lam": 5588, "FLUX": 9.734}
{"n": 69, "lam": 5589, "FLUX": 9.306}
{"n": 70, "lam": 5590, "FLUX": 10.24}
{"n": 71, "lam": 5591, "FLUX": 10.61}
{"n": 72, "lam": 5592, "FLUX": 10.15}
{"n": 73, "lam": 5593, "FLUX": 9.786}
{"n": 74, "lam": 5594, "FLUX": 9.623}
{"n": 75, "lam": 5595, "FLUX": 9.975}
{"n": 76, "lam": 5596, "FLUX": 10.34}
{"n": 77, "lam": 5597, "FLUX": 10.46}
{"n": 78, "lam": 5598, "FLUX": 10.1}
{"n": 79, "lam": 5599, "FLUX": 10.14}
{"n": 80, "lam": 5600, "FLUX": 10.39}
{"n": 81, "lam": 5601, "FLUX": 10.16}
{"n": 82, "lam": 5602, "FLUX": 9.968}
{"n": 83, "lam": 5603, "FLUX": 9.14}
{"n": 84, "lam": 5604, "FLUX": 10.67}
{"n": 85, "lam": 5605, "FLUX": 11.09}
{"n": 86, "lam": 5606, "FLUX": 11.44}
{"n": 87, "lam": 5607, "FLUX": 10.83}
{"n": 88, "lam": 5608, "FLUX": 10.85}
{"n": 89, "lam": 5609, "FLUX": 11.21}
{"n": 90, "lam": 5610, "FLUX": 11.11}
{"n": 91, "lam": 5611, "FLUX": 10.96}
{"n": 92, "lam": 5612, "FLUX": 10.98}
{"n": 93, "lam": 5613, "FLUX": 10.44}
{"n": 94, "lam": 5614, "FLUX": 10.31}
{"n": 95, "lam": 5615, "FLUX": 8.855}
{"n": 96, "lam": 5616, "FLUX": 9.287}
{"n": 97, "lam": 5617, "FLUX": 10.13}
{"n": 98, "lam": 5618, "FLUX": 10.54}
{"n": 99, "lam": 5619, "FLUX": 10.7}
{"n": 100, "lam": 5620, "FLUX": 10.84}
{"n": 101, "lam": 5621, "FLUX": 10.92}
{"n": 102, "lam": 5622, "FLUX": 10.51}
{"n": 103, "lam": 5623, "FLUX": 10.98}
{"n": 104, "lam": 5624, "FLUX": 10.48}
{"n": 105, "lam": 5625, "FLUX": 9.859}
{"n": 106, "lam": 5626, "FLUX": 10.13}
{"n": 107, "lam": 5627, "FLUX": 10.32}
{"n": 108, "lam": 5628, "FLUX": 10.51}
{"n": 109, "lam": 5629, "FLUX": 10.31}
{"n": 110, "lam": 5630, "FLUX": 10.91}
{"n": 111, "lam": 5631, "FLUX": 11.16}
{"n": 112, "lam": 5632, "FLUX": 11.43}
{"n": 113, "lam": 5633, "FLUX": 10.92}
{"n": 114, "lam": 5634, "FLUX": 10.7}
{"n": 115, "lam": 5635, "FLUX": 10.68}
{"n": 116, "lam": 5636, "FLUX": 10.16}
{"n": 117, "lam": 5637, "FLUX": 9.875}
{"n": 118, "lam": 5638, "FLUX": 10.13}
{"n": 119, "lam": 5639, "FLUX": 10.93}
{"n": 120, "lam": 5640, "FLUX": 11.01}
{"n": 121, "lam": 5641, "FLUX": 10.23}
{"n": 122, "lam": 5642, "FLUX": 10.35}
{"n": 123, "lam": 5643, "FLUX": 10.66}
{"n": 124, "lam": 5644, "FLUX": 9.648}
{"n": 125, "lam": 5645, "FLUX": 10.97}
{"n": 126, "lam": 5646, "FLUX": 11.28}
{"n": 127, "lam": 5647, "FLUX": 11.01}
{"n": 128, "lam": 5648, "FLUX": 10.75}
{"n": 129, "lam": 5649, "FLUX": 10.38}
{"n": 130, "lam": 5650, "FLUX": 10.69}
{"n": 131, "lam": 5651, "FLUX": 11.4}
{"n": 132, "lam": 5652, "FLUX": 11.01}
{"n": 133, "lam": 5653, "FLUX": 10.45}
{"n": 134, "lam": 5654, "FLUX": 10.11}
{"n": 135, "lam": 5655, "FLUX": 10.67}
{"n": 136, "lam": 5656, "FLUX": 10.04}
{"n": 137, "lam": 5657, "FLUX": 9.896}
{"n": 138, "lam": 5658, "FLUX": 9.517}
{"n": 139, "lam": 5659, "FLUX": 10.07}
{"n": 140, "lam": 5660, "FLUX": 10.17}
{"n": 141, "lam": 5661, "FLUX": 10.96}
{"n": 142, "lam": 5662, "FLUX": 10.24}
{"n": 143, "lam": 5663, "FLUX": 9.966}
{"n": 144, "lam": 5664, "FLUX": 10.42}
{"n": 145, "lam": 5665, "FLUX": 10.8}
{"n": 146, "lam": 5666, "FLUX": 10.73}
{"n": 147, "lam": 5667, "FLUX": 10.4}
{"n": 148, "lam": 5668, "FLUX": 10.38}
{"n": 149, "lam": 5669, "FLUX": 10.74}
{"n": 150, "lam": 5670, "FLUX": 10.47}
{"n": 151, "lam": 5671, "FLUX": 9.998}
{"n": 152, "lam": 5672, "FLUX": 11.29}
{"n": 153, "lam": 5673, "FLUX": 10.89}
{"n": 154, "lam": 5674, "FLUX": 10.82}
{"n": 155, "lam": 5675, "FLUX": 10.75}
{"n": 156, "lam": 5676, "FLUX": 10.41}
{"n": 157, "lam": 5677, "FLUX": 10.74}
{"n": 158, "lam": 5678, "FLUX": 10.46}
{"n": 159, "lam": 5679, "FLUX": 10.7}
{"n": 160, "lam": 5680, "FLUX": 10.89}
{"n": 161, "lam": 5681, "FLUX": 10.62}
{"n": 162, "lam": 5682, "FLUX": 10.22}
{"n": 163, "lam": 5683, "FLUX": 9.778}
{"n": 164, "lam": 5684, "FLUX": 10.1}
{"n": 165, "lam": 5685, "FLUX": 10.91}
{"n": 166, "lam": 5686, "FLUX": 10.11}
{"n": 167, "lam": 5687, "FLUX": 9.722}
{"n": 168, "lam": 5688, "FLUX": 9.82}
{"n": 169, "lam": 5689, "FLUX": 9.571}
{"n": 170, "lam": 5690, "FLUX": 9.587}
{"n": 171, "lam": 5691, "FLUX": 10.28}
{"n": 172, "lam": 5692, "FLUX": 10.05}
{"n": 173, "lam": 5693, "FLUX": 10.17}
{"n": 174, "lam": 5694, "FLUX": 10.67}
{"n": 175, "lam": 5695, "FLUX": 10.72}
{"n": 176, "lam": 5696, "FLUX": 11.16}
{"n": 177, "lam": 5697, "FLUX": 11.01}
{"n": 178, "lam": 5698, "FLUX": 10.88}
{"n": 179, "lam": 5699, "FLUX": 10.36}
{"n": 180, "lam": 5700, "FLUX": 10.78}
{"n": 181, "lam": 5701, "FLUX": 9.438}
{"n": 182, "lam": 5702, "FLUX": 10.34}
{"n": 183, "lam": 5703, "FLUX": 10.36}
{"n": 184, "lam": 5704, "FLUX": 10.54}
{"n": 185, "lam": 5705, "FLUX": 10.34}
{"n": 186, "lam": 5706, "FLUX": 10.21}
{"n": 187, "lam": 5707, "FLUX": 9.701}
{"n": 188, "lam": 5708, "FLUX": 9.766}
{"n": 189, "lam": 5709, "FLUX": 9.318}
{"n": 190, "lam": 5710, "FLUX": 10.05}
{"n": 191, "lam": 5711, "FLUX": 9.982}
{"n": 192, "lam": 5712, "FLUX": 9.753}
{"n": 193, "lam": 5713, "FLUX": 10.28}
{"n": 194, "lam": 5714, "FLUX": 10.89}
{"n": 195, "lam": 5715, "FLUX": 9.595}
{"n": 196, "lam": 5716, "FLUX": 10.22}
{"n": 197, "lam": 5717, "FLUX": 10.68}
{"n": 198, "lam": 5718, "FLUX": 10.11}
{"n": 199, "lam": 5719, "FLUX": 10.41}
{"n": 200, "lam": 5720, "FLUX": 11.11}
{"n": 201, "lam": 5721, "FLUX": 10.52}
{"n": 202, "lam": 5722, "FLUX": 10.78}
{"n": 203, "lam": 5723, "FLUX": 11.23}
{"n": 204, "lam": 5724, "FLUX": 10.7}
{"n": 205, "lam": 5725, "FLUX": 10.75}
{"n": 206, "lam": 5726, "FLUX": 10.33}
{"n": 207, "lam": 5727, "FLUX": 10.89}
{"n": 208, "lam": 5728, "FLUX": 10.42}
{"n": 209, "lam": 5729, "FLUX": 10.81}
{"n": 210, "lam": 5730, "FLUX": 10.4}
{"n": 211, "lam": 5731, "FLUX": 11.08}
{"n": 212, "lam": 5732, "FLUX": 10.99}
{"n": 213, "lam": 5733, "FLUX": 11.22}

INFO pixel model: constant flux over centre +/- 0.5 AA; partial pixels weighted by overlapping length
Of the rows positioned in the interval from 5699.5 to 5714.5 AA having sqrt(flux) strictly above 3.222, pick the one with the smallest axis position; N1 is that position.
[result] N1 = 5700 AA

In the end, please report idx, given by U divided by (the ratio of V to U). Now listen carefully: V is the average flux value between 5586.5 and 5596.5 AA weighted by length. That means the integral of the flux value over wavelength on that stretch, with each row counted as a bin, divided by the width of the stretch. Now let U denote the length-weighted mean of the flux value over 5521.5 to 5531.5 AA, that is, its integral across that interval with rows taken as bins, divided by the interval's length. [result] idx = 11.6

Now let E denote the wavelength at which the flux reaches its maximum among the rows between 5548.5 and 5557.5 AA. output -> 5553 AA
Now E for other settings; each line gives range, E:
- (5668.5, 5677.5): 5672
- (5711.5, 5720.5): 5720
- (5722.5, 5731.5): 5723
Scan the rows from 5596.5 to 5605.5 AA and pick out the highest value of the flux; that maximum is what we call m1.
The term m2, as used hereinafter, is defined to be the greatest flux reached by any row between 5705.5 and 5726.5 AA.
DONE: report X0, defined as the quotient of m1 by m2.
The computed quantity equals 0.99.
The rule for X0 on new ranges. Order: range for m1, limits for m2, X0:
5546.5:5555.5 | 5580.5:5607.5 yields 0.99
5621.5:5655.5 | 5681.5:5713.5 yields 1.02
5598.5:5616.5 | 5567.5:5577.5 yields 1.06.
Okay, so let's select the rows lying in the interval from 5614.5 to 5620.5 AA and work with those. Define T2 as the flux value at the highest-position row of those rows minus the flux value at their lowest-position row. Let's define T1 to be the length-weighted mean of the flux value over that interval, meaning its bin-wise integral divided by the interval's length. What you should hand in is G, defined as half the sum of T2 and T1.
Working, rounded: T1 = 10.1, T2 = 2.0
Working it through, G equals 6.0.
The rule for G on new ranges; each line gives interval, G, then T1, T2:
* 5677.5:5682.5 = 5.2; 10.6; -0.2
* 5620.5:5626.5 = 4.8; 10.5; -0.8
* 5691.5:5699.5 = 5.5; 10.6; 0.3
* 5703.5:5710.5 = 4.7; 10.0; -0.5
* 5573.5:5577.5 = 5.4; 10.4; 0.5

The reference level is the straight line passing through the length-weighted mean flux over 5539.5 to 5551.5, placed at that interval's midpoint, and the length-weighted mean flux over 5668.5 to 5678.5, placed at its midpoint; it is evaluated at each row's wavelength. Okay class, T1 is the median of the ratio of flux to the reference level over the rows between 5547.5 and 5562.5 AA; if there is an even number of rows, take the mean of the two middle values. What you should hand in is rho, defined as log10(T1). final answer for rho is 0.000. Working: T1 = 1.00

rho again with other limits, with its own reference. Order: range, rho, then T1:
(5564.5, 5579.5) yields -0.012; 0.97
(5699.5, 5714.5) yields -0.017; 0.96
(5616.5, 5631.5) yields -0.008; 0.98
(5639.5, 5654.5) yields 0.000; 1.00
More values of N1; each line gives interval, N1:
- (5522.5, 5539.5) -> 5523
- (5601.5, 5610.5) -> 5604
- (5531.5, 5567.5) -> 5532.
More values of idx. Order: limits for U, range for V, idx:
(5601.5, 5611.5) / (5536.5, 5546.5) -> 10.7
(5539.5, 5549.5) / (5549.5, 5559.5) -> 10.7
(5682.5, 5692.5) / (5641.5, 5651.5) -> 9.3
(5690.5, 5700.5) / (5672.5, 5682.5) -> 10.6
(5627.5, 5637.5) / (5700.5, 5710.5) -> 11.4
